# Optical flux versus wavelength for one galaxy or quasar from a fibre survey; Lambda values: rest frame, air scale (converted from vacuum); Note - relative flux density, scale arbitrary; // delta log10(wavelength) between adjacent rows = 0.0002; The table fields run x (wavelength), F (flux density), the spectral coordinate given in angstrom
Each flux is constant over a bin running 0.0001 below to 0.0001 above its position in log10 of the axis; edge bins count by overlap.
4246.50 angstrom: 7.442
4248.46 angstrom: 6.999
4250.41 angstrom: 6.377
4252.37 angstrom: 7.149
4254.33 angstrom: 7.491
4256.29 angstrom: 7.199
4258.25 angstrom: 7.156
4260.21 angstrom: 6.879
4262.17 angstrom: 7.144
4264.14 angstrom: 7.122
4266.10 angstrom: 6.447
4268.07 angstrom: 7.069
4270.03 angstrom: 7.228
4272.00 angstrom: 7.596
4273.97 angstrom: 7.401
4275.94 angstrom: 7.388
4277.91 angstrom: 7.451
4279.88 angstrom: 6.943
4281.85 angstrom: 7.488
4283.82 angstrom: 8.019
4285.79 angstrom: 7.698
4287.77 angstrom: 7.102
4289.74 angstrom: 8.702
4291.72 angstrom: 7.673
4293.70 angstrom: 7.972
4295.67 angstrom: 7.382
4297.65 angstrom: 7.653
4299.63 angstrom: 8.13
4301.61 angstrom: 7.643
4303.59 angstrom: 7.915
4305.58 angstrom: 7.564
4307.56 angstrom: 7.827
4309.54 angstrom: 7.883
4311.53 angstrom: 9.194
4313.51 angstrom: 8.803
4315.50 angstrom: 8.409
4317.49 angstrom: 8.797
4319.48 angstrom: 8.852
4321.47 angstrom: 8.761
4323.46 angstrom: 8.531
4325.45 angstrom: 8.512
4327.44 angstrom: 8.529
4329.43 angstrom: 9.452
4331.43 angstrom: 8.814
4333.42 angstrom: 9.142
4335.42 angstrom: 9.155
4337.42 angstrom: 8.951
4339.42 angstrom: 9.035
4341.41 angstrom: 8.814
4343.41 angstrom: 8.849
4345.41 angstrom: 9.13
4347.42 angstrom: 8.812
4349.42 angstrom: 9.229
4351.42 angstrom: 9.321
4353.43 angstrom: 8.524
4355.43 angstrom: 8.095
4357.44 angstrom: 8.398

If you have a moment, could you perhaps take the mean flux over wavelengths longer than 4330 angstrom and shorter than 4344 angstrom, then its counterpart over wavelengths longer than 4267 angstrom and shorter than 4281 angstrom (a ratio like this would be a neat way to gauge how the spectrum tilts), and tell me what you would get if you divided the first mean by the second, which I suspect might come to 1.23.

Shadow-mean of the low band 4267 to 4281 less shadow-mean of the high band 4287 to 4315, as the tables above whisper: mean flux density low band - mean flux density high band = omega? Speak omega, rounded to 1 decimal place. -0.7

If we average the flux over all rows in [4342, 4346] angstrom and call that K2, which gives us 9.0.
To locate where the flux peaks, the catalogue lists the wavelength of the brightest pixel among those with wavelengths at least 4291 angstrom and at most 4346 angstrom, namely 4329.43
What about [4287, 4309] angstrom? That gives 4289.74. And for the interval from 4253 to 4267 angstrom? 4254.33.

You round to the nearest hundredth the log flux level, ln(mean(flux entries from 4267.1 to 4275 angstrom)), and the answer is 1.99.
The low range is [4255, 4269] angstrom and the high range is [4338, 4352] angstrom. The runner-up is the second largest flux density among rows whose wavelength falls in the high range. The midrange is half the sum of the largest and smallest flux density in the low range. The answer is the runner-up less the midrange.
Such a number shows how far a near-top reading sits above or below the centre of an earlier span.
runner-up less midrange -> 2.4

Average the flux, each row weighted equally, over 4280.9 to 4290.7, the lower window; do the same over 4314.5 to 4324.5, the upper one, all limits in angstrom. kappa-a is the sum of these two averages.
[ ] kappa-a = 16.5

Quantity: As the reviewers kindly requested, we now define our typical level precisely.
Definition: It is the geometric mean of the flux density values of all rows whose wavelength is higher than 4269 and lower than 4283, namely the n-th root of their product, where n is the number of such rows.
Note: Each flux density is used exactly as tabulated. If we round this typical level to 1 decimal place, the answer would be 7.4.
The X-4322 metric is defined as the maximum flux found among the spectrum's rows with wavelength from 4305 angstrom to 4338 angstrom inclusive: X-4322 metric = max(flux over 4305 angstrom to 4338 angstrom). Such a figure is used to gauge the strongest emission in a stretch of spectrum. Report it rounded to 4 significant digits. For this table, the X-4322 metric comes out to 9.452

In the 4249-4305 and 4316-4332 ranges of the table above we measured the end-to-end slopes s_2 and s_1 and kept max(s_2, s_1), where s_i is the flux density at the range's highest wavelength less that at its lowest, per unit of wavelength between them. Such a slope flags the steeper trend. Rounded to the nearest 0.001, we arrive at 0.029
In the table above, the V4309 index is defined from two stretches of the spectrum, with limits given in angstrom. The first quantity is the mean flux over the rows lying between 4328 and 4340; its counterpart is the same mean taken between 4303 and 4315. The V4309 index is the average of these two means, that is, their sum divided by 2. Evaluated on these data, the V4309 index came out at 8.6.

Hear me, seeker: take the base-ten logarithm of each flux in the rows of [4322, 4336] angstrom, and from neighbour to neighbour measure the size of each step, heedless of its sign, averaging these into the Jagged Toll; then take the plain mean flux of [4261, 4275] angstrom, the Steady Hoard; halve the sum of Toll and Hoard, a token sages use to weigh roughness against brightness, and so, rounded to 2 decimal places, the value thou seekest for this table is 3.58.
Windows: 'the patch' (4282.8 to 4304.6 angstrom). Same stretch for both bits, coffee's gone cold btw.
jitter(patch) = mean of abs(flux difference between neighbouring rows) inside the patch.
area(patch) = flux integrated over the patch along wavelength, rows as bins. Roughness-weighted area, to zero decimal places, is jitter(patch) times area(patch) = 101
